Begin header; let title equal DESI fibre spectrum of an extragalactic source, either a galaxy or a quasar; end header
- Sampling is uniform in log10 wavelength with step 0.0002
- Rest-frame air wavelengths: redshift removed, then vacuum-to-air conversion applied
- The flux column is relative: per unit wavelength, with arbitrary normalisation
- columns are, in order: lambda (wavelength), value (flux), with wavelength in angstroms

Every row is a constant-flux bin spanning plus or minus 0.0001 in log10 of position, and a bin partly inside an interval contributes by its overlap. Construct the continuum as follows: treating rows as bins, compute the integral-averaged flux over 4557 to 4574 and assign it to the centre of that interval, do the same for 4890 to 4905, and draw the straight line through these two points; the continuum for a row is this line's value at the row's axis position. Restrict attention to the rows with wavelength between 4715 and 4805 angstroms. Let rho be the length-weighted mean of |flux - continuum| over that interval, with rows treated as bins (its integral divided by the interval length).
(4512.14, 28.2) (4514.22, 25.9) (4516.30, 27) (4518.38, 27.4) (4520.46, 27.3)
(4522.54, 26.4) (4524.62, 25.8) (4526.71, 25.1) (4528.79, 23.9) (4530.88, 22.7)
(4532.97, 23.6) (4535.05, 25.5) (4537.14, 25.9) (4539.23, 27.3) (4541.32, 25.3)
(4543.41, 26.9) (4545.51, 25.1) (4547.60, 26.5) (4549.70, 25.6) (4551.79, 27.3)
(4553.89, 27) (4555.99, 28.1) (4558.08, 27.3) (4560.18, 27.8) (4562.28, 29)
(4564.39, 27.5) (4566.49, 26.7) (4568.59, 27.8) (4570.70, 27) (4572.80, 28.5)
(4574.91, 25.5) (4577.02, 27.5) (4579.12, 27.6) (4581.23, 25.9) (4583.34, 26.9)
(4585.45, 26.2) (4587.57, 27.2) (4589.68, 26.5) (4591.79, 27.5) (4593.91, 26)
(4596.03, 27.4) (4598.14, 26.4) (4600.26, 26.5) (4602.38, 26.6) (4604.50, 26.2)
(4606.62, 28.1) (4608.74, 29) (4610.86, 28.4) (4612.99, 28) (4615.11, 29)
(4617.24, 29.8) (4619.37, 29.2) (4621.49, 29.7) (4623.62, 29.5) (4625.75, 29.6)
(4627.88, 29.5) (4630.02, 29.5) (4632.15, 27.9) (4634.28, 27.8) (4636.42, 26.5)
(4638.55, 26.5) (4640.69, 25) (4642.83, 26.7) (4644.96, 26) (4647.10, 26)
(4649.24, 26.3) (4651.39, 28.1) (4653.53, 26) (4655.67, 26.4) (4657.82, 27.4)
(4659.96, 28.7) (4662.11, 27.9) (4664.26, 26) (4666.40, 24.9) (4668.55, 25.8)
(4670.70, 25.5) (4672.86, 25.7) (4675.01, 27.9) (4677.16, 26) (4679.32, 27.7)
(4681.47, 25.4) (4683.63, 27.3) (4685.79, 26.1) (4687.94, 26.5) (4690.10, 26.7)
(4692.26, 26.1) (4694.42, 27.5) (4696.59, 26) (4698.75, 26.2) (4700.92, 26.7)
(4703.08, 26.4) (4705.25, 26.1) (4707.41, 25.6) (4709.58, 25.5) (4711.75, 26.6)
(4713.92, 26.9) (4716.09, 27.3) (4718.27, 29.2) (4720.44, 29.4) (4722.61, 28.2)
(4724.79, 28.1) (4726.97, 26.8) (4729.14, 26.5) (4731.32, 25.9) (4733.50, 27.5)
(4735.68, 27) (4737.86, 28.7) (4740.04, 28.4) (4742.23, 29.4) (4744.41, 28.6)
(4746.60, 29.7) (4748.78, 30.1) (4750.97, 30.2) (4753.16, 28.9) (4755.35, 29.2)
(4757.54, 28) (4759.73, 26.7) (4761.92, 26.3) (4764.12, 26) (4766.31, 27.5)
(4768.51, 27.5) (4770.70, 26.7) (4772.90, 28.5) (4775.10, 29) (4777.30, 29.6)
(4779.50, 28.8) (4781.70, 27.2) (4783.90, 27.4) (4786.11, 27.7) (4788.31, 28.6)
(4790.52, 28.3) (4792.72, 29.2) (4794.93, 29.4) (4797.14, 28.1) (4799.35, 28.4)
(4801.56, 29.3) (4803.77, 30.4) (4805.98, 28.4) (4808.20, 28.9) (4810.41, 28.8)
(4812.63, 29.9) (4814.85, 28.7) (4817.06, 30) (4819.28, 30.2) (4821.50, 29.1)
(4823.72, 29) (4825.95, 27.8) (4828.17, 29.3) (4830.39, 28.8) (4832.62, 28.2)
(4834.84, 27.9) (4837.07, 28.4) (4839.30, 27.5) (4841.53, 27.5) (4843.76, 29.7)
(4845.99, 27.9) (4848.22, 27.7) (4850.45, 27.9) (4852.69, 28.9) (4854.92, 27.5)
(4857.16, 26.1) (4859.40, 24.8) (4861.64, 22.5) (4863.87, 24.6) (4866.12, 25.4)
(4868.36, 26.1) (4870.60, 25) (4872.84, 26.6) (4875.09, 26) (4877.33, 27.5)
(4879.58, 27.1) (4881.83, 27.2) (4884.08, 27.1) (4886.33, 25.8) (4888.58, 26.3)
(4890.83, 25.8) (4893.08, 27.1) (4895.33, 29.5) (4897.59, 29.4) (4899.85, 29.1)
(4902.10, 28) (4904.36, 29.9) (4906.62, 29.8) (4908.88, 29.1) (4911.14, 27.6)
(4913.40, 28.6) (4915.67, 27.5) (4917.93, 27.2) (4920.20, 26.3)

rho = 0.99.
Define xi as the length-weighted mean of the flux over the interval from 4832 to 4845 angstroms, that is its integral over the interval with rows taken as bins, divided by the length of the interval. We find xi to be 28.2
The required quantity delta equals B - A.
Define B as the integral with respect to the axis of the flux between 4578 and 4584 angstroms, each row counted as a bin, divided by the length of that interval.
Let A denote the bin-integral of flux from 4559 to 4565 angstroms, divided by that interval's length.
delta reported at -1.3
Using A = 28.1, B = 26.8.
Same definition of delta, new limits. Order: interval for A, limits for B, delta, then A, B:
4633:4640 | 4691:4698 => -0.3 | 26.9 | 26.5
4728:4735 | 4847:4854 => 1.5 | 26.7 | 28.2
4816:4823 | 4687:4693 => -3.3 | 29.7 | 26.4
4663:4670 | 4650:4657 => 1.2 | 25.6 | 26.8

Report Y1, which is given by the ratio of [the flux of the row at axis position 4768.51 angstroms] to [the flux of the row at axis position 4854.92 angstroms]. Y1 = 1.00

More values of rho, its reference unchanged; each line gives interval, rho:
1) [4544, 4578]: 0.89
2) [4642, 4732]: 1.42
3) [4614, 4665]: 1.34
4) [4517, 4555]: 1.80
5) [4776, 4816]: 0.79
